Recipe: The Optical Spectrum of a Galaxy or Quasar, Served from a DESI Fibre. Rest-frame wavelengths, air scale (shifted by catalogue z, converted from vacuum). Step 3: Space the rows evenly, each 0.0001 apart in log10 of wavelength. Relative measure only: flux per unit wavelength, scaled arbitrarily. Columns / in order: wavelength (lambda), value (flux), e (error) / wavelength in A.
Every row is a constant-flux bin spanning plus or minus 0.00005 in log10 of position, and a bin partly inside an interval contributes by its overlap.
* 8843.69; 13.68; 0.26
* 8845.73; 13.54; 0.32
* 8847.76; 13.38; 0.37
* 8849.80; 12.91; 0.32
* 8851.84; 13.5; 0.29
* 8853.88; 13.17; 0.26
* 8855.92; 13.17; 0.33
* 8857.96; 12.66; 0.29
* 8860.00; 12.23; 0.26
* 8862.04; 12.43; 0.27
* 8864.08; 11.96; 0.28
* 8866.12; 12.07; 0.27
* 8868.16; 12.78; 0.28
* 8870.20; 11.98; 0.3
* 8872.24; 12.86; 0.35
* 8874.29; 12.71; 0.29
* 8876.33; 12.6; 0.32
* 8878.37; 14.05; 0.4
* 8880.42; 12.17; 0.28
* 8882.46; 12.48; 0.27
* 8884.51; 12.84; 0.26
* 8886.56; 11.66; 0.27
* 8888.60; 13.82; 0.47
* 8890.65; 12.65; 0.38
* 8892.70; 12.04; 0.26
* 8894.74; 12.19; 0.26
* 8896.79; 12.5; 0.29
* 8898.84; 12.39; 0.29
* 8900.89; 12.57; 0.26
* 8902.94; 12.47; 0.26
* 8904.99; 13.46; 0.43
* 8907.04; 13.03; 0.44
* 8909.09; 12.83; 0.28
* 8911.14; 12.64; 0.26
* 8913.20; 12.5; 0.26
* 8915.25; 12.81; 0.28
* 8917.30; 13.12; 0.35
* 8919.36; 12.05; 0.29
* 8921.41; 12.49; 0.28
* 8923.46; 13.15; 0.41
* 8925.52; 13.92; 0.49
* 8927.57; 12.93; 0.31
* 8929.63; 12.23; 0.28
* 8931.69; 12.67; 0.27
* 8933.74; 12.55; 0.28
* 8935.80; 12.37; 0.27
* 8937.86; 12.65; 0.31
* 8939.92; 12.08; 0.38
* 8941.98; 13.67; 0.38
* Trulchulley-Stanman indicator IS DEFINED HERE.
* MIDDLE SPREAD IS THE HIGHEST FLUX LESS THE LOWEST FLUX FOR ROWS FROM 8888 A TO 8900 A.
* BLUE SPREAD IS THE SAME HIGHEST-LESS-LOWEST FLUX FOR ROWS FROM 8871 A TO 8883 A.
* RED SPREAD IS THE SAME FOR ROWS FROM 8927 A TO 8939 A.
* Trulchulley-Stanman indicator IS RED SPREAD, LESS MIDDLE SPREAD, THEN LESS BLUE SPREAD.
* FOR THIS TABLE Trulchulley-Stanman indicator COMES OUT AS -3.0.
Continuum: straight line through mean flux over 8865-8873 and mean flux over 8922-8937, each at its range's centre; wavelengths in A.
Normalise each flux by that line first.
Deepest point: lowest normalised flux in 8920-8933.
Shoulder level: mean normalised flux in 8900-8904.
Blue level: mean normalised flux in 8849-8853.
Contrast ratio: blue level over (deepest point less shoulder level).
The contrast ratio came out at -29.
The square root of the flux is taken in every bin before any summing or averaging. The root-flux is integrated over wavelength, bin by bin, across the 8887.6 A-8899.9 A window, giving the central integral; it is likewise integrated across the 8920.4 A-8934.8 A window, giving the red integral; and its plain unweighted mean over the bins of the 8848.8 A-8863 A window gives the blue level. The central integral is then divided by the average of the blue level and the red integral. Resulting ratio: 1.6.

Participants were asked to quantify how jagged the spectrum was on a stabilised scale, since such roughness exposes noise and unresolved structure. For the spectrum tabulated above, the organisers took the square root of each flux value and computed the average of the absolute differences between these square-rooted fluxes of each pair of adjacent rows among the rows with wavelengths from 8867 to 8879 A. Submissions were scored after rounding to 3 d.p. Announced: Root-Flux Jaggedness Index 0.095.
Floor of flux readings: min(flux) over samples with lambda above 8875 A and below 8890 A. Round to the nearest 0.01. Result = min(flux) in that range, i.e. 11.66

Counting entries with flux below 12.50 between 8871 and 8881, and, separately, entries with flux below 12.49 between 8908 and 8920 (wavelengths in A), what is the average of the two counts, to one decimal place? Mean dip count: 1.0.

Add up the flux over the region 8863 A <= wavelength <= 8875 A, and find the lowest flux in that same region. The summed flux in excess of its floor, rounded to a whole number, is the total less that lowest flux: 62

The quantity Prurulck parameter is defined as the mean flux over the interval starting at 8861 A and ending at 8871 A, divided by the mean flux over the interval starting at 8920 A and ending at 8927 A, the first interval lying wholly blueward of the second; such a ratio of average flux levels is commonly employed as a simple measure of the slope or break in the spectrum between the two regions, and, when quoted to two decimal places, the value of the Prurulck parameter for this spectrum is 0.93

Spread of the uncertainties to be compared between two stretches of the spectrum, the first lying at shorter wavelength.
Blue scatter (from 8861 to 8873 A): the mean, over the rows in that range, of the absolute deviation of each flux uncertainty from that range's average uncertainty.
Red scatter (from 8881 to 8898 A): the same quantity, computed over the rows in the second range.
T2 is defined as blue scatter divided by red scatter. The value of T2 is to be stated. 0.38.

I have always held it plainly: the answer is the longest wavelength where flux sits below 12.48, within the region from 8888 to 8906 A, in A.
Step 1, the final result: 8902.94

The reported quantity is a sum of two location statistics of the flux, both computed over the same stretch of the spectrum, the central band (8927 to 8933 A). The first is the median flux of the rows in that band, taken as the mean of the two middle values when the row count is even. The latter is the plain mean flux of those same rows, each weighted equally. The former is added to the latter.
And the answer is 25.3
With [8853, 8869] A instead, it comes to 25.1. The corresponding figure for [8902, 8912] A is 25.7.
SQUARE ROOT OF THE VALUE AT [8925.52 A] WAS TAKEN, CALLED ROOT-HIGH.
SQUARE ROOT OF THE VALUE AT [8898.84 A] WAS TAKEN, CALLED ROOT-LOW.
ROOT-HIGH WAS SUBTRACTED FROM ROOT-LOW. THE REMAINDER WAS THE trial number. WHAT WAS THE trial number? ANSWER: -0.21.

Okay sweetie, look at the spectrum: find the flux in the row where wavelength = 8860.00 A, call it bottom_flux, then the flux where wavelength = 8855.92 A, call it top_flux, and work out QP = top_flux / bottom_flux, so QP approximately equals 1.08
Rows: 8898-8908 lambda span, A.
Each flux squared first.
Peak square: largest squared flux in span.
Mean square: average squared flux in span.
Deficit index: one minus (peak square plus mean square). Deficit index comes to -344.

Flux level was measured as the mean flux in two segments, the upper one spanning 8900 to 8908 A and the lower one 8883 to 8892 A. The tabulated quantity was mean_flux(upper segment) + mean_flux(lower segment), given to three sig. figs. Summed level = 25.6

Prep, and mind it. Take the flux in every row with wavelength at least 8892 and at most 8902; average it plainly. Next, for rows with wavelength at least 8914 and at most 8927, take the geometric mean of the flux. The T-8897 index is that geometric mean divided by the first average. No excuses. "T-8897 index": 1.05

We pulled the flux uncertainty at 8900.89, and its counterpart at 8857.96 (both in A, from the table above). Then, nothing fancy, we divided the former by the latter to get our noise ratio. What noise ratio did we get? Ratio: 0.90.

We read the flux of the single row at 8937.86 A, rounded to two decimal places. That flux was 12.65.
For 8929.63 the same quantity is 12.23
